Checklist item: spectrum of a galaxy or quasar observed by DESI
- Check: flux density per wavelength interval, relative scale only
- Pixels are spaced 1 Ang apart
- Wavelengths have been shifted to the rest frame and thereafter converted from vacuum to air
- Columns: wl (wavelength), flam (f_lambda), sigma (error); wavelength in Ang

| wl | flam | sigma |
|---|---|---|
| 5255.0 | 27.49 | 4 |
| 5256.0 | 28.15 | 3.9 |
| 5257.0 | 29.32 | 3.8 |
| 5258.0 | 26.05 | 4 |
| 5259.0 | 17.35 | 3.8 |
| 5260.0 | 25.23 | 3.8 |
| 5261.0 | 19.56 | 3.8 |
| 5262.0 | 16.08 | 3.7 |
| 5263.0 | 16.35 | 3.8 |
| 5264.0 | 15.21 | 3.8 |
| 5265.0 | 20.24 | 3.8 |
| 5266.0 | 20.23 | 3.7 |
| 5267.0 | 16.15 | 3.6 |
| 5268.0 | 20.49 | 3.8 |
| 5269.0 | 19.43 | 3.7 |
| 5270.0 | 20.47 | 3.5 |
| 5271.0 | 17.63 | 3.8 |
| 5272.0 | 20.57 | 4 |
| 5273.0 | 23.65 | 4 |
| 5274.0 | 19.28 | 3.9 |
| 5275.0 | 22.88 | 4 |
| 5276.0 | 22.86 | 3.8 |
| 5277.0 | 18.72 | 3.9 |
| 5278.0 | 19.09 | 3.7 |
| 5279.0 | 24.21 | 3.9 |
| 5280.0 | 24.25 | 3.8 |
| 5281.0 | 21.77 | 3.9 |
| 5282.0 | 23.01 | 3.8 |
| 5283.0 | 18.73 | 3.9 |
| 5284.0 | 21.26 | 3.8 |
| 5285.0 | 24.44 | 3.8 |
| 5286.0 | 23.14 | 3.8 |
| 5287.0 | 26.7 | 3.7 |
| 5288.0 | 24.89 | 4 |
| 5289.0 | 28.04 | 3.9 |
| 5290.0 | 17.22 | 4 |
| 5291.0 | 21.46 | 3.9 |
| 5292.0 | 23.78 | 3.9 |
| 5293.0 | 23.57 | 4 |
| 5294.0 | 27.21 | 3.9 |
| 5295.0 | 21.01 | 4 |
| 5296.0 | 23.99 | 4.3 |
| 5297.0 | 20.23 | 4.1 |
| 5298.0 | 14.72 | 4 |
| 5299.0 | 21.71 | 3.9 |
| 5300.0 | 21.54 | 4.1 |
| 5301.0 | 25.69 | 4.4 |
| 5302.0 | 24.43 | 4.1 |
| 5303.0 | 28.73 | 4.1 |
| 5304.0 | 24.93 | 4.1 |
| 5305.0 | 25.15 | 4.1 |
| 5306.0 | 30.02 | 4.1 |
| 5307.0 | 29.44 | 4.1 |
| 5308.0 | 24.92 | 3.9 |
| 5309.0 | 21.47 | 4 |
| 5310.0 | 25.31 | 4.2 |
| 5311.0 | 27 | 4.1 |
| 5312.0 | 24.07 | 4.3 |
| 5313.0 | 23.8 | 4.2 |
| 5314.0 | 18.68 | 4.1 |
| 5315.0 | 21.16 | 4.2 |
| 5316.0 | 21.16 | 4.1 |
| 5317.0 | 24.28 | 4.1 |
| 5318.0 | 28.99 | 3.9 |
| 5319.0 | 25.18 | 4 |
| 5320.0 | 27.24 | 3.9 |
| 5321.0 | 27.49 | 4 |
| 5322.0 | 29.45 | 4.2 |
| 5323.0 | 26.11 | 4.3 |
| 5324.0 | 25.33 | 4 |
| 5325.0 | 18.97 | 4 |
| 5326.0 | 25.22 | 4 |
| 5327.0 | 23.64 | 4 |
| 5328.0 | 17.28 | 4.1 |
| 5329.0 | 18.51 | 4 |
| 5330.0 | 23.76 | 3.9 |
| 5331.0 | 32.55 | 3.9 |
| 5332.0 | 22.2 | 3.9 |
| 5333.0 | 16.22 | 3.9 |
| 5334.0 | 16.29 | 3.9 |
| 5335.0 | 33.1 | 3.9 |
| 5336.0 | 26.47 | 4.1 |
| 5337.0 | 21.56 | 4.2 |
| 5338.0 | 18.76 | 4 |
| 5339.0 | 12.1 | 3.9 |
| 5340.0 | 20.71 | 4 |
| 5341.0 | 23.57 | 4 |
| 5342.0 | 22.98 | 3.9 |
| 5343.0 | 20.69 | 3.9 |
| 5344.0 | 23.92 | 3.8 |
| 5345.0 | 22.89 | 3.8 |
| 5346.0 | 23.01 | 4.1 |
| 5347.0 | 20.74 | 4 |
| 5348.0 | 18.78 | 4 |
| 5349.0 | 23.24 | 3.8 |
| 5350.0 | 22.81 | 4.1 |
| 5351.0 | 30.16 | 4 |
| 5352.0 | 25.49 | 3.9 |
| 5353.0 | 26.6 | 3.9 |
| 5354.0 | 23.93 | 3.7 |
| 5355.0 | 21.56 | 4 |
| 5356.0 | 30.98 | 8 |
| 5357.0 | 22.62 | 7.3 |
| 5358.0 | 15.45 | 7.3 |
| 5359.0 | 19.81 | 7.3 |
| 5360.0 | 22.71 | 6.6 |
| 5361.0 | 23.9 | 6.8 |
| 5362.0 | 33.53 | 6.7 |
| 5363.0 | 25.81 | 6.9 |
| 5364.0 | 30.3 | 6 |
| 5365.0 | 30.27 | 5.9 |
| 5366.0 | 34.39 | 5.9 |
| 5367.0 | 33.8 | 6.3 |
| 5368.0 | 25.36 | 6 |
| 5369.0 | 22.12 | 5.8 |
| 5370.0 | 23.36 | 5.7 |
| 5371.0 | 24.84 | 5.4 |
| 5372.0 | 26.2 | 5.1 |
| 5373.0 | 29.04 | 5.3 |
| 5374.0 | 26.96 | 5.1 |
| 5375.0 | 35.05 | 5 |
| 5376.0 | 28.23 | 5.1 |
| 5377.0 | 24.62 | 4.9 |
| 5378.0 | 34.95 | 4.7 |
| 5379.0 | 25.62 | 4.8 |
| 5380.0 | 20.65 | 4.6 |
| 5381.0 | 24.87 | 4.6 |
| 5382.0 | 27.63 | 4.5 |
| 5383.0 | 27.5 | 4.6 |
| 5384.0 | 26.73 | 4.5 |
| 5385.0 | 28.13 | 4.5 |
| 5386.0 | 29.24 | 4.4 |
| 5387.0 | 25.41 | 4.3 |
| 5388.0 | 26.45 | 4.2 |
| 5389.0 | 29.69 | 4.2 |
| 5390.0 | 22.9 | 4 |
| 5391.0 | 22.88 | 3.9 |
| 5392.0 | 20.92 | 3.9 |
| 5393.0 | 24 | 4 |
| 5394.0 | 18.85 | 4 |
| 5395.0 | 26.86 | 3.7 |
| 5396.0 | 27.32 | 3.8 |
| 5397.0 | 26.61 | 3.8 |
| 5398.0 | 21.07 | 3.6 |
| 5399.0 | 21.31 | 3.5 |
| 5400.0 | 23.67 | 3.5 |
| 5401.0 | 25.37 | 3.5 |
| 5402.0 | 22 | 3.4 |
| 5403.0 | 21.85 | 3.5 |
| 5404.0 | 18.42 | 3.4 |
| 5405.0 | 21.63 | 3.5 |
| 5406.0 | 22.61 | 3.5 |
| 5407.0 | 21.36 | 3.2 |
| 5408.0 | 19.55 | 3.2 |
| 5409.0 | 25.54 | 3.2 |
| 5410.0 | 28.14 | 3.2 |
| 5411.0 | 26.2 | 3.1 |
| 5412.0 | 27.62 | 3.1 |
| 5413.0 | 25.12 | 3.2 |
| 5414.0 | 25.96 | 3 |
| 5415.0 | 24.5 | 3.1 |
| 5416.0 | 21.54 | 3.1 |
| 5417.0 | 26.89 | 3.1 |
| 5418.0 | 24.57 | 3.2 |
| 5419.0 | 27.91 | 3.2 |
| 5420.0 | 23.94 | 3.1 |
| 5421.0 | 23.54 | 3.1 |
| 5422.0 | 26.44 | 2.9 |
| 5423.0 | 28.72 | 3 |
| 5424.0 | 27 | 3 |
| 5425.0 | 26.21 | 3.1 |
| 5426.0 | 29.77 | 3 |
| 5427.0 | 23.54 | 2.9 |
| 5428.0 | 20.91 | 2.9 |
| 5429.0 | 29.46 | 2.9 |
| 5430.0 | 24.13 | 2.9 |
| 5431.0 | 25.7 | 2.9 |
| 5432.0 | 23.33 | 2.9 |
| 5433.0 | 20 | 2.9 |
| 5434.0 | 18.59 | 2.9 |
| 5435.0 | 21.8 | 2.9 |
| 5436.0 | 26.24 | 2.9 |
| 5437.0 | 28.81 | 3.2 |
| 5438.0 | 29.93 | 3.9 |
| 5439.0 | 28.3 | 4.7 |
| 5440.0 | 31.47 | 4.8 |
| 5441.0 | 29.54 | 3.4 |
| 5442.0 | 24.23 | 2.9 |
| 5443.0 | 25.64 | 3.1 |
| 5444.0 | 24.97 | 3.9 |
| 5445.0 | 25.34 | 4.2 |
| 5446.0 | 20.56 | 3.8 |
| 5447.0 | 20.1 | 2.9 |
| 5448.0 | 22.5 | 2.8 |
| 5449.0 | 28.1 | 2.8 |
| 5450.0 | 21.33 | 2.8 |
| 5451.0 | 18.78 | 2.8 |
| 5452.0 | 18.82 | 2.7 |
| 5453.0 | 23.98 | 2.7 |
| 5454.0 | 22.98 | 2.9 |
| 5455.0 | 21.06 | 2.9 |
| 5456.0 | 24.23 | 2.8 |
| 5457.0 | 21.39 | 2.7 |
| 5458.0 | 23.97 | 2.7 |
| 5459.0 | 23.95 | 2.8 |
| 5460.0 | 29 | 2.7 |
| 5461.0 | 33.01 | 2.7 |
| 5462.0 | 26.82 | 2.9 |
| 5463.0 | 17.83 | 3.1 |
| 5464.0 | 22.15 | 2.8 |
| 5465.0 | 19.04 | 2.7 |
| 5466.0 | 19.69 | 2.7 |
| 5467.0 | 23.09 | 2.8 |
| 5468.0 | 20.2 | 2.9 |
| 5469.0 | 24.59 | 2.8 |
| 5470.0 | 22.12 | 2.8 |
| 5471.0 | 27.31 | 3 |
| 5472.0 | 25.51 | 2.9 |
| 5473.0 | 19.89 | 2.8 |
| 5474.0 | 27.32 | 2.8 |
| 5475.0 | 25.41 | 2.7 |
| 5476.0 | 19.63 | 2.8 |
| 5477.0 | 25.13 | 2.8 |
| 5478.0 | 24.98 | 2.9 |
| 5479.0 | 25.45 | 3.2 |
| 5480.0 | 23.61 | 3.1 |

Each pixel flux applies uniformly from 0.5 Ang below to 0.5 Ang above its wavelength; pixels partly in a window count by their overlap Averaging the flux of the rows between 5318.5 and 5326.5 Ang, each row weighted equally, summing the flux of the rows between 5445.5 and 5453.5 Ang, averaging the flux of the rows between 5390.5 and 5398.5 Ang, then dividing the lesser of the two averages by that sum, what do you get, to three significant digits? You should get 0.135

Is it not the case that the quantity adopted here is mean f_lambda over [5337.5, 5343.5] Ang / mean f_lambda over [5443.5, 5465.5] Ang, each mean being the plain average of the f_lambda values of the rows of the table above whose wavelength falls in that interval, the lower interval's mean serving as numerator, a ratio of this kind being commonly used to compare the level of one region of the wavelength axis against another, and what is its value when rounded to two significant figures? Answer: 0.85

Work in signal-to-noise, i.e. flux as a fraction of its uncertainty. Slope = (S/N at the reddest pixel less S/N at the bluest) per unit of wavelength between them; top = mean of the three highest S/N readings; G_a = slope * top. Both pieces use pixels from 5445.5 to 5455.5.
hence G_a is 1.8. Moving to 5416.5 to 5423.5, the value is 1.4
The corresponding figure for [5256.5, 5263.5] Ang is -4.0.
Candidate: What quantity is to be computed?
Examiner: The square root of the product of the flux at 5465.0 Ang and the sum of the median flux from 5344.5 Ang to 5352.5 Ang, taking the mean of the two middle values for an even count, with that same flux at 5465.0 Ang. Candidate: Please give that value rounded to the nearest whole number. 28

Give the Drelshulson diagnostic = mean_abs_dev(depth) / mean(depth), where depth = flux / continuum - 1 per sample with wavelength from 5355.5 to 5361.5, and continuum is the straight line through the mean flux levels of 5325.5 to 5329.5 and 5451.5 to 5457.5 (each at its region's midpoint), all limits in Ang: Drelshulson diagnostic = 2.8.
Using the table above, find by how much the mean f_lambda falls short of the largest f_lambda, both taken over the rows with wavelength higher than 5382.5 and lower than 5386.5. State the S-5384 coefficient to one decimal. 1.3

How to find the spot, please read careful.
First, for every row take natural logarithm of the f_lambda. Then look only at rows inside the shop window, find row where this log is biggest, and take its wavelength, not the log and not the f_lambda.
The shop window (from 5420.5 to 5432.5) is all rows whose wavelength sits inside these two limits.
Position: 5426.0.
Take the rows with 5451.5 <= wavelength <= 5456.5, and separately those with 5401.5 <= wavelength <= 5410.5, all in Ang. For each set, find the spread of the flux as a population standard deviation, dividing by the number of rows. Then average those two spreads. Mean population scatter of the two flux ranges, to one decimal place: 2.4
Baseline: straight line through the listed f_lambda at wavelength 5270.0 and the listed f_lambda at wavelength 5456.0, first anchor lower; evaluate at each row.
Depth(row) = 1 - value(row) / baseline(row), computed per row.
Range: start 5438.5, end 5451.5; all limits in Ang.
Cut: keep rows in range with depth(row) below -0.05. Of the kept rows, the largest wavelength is 5449.0 Ang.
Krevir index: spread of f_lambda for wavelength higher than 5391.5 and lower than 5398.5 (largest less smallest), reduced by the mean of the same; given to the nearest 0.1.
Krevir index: -15.2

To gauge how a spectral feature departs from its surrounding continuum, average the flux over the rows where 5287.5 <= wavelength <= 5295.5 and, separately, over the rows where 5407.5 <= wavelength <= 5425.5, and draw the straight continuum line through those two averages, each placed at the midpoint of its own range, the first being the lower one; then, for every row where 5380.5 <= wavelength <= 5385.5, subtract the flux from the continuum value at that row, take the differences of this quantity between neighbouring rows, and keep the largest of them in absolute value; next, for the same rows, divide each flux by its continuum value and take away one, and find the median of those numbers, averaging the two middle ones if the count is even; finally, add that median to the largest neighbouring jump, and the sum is 3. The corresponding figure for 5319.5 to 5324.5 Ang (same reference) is 3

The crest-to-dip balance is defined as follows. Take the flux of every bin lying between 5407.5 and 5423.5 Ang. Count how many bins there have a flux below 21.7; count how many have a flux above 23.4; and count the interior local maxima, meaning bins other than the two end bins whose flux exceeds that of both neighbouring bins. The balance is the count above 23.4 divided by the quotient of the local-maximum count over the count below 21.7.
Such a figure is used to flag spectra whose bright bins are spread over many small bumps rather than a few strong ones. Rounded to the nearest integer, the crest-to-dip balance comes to 6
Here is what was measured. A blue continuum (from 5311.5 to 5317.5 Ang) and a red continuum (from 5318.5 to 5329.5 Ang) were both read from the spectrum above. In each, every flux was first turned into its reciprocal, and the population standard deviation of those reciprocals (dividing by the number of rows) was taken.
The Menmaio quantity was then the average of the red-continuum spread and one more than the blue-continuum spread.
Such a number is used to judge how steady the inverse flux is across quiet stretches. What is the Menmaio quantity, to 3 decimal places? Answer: 0.506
